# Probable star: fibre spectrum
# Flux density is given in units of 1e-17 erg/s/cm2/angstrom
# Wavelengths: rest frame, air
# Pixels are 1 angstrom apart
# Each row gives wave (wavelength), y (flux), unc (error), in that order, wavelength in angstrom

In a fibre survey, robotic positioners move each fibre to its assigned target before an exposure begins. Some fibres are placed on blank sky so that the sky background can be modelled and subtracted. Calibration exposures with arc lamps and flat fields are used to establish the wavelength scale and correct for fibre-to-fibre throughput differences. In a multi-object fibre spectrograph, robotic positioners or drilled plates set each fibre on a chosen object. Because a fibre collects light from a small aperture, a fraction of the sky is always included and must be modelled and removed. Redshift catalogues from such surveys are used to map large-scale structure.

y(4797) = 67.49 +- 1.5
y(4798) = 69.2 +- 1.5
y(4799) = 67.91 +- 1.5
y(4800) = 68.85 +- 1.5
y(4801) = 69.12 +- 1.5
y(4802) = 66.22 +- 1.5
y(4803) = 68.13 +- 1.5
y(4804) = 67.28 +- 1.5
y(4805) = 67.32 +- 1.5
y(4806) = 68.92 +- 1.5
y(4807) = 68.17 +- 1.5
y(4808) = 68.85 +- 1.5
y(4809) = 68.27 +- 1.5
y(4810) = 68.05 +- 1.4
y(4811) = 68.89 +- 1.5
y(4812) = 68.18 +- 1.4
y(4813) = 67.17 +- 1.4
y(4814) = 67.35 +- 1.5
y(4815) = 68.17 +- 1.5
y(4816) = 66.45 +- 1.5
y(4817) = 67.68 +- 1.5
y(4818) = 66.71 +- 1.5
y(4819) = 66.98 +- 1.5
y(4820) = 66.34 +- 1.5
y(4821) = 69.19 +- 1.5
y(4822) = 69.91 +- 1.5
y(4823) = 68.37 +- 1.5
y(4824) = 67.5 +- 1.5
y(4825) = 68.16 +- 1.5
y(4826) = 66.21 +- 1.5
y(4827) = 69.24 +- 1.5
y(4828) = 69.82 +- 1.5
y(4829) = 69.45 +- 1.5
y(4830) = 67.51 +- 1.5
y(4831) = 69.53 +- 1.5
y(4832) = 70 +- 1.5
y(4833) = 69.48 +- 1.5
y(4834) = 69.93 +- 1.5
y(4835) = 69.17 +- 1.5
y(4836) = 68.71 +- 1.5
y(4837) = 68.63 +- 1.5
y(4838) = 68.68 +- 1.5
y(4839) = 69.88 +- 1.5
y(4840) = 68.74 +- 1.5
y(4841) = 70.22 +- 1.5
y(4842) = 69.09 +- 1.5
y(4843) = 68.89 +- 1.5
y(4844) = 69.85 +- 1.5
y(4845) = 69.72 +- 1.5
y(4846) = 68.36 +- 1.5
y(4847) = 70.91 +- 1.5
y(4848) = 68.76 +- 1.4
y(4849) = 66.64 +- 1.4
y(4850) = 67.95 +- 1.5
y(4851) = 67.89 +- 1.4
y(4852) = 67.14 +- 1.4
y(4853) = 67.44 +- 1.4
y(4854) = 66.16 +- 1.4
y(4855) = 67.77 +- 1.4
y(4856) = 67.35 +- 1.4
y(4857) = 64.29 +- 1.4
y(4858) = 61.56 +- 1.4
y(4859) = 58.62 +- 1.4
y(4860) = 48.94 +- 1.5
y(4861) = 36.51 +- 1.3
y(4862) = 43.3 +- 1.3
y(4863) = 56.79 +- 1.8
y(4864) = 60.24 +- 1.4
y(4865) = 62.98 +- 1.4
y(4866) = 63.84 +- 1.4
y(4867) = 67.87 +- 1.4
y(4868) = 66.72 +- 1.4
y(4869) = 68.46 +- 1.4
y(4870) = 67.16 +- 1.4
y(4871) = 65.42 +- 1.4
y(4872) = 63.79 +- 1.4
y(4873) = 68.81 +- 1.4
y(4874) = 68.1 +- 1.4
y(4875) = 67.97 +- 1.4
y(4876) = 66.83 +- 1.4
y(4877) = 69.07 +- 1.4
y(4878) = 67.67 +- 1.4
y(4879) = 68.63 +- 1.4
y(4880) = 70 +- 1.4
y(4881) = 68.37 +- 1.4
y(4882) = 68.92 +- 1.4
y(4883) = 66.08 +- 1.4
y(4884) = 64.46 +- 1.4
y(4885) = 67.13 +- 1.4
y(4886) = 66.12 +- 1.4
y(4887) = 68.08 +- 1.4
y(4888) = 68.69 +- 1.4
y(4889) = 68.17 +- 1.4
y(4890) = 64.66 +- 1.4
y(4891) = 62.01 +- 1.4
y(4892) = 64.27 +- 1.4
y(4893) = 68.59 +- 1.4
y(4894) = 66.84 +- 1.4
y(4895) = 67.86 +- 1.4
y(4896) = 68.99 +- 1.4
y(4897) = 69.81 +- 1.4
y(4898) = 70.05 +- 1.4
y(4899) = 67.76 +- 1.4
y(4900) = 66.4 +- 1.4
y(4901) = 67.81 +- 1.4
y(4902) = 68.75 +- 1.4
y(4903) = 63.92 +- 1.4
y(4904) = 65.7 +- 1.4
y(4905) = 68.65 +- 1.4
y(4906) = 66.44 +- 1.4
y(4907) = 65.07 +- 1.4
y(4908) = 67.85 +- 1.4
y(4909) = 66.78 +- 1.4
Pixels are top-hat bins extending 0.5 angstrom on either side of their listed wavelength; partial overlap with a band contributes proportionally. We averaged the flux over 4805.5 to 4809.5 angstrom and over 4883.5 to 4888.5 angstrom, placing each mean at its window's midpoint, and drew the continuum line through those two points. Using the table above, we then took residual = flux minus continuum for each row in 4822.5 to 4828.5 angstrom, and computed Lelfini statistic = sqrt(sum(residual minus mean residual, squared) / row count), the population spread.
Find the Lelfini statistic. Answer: 1.2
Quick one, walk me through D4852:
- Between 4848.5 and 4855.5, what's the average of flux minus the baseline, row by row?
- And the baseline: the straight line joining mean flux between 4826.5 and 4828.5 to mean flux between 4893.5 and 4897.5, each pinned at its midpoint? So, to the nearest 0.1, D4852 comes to -1.8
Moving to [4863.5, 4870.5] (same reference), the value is -3.5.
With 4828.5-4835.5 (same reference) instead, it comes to -0.2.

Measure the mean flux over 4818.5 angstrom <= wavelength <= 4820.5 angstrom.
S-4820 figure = 66.7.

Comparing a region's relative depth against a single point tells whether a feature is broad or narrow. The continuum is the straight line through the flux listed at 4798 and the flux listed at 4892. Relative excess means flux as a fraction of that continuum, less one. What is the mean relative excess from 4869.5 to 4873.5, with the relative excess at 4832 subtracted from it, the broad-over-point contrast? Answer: -0.02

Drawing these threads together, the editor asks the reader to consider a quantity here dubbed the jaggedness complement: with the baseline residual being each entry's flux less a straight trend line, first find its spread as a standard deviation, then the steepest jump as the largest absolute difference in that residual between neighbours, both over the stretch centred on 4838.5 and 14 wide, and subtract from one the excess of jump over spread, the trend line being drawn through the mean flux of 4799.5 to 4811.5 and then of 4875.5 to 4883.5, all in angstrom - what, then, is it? 0.1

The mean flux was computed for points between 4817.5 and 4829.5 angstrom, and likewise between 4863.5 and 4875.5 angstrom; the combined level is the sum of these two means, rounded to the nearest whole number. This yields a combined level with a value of 134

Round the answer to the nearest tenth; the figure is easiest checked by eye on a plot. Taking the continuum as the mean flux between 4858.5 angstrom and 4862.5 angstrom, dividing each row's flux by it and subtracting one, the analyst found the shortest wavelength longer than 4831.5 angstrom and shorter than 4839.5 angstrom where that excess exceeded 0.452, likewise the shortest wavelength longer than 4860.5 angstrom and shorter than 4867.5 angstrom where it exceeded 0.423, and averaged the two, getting 4849.5 angstrom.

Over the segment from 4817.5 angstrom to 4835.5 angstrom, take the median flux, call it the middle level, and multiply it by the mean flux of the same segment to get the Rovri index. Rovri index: 4741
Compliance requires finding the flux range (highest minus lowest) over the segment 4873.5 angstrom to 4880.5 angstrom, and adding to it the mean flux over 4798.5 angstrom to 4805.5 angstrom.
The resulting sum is 71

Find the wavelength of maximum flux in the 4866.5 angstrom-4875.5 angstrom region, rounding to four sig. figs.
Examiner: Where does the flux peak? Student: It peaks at 4873 angstrom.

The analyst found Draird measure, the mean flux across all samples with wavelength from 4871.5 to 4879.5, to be 67.6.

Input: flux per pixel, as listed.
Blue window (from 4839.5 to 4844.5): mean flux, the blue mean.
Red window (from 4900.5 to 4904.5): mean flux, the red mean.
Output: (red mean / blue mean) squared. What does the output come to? 0.92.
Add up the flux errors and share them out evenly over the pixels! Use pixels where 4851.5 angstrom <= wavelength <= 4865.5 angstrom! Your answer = 1.42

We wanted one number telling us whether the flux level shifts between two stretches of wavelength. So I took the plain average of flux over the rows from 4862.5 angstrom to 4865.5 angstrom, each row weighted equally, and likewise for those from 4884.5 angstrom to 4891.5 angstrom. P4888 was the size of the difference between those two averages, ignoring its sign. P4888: 6.4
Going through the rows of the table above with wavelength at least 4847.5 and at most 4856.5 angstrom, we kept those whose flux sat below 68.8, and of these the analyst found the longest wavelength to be 4856 angstrom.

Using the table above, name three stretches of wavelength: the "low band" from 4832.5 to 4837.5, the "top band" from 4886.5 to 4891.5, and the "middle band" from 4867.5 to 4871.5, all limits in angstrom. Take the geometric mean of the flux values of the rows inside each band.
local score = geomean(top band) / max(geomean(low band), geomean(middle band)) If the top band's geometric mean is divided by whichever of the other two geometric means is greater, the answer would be 0.96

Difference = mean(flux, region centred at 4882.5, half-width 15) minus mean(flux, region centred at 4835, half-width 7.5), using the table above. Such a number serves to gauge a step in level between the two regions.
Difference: -2.0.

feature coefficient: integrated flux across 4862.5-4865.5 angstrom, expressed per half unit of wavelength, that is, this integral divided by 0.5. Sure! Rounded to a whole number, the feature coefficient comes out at 360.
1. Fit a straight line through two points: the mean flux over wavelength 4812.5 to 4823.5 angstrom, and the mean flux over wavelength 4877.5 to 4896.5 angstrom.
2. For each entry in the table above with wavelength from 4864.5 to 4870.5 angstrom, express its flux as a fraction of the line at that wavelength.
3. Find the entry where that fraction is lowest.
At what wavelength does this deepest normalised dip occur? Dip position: 4865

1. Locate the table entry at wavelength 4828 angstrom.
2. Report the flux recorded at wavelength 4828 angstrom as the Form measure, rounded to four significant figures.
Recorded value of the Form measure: 69.82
